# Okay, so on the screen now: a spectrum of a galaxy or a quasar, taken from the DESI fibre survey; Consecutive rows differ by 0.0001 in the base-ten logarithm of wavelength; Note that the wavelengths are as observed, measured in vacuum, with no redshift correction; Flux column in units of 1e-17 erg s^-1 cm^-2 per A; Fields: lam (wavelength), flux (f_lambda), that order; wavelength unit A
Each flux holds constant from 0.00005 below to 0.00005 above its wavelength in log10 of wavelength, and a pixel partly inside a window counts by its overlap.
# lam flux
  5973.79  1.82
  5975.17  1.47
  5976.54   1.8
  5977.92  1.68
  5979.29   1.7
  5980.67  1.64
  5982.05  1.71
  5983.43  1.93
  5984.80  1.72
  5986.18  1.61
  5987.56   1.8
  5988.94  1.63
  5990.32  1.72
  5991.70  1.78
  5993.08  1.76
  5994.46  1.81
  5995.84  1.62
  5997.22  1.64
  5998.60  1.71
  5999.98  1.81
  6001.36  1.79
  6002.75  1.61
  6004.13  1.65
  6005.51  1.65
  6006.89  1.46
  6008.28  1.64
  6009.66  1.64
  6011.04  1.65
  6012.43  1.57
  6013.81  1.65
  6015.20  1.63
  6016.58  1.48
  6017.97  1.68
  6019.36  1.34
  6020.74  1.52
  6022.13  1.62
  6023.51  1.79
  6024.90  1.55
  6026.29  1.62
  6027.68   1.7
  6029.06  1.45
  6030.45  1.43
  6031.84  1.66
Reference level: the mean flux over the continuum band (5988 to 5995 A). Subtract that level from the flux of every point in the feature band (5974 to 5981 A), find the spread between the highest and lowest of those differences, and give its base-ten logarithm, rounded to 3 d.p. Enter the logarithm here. -0.481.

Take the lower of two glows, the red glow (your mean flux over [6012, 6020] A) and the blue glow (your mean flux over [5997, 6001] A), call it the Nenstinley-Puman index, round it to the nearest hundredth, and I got 1.56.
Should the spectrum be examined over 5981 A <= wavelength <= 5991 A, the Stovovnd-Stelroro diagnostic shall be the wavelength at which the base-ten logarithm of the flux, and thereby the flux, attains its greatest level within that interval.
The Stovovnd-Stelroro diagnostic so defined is 5983.43 A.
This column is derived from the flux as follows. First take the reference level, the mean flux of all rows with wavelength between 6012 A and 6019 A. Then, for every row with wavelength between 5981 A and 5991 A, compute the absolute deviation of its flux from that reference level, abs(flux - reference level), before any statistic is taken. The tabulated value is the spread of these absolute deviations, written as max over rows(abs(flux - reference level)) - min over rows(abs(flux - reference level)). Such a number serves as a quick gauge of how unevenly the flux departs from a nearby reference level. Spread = 0.320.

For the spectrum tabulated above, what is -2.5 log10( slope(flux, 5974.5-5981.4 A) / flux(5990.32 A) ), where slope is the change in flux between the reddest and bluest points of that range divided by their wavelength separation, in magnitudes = 4.36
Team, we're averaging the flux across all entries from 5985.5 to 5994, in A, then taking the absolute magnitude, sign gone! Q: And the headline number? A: 1.72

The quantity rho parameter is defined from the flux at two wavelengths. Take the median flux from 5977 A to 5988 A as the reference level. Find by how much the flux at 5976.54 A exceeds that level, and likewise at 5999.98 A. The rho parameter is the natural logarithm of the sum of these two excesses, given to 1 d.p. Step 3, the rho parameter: -1.6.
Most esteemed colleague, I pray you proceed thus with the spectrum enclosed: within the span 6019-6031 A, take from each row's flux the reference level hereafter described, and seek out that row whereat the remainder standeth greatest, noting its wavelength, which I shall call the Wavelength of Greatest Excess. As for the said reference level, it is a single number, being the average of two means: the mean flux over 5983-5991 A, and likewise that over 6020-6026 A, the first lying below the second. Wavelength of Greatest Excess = 6023.51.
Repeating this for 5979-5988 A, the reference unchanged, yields 5983.43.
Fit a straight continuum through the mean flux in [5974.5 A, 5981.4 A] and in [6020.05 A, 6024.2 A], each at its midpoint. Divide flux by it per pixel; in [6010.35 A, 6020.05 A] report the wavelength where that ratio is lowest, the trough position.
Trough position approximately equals 6019.36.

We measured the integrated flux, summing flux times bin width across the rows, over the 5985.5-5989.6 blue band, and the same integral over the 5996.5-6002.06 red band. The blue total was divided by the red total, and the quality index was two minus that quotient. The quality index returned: 1.3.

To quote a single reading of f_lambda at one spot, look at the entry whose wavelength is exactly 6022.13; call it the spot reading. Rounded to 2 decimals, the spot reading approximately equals 1.62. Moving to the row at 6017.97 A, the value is 1.68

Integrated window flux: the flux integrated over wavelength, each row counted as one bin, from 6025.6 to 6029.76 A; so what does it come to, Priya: 6.62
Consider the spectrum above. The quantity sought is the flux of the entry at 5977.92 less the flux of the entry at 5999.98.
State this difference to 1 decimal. -0.1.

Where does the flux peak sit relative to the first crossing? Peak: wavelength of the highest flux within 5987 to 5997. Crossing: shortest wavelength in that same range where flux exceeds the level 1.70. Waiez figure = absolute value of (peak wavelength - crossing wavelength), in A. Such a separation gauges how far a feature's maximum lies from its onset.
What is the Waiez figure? 6.9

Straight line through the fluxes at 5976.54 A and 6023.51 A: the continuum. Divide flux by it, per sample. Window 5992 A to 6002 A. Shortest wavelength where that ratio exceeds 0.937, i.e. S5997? 5993.08 A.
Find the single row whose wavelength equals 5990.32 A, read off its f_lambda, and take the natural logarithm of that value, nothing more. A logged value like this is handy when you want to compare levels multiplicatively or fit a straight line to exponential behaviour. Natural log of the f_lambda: 0.542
